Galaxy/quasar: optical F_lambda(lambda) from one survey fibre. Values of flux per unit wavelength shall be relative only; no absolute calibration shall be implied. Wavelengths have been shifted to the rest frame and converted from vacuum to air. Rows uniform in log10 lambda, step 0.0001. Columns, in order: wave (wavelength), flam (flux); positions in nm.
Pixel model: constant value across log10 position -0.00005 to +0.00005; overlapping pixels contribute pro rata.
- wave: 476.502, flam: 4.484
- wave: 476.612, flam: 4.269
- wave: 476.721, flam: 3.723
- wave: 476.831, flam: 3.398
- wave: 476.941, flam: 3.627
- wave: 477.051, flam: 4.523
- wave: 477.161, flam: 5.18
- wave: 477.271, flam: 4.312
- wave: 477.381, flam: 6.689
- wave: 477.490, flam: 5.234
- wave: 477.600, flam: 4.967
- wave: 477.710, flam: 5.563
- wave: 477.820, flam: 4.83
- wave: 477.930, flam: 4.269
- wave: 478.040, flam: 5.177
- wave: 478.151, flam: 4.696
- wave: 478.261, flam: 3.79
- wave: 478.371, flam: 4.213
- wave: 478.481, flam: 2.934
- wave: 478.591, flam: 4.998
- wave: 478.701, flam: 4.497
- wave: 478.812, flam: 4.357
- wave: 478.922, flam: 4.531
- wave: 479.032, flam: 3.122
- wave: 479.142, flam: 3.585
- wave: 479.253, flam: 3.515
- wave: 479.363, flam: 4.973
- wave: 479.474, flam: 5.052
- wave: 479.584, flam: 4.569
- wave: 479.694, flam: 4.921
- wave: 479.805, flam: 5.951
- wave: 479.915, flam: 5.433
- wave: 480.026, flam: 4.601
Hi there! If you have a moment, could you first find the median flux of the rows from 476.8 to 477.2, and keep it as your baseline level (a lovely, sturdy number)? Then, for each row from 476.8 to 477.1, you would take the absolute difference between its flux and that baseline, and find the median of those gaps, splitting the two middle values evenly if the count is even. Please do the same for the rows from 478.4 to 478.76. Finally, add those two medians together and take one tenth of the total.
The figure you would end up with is 0.14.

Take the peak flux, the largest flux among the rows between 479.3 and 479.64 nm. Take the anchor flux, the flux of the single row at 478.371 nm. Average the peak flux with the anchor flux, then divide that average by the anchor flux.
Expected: 1.10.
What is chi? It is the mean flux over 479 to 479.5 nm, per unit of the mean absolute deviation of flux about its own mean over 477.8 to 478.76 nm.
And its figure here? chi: 7.9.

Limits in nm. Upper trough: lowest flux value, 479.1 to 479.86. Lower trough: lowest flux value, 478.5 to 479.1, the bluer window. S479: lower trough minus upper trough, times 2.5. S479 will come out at -1.0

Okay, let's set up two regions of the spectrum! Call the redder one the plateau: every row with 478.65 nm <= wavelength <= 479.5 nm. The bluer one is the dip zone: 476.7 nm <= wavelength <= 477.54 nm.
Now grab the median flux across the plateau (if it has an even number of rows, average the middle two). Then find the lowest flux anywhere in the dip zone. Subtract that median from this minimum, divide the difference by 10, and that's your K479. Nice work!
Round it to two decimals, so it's -0.10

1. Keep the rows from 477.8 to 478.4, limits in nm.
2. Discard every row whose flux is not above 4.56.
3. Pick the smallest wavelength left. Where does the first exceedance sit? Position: 477.820 nm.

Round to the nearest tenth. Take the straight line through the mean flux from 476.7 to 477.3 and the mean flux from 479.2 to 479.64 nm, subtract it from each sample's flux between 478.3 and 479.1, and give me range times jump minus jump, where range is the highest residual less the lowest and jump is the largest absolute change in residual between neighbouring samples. 2.1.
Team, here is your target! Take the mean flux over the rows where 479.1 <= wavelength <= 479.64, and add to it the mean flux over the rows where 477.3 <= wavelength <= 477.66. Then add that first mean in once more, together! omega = 14.3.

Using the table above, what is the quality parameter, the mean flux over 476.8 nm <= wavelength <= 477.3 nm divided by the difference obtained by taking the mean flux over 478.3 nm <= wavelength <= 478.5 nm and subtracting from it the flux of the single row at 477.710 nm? -2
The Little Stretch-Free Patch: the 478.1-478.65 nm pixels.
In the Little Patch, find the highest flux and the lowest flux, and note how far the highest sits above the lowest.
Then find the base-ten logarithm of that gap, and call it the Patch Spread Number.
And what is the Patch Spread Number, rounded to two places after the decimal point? 0.31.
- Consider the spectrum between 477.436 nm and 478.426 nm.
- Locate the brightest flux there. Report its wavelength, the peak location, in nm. 477.710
